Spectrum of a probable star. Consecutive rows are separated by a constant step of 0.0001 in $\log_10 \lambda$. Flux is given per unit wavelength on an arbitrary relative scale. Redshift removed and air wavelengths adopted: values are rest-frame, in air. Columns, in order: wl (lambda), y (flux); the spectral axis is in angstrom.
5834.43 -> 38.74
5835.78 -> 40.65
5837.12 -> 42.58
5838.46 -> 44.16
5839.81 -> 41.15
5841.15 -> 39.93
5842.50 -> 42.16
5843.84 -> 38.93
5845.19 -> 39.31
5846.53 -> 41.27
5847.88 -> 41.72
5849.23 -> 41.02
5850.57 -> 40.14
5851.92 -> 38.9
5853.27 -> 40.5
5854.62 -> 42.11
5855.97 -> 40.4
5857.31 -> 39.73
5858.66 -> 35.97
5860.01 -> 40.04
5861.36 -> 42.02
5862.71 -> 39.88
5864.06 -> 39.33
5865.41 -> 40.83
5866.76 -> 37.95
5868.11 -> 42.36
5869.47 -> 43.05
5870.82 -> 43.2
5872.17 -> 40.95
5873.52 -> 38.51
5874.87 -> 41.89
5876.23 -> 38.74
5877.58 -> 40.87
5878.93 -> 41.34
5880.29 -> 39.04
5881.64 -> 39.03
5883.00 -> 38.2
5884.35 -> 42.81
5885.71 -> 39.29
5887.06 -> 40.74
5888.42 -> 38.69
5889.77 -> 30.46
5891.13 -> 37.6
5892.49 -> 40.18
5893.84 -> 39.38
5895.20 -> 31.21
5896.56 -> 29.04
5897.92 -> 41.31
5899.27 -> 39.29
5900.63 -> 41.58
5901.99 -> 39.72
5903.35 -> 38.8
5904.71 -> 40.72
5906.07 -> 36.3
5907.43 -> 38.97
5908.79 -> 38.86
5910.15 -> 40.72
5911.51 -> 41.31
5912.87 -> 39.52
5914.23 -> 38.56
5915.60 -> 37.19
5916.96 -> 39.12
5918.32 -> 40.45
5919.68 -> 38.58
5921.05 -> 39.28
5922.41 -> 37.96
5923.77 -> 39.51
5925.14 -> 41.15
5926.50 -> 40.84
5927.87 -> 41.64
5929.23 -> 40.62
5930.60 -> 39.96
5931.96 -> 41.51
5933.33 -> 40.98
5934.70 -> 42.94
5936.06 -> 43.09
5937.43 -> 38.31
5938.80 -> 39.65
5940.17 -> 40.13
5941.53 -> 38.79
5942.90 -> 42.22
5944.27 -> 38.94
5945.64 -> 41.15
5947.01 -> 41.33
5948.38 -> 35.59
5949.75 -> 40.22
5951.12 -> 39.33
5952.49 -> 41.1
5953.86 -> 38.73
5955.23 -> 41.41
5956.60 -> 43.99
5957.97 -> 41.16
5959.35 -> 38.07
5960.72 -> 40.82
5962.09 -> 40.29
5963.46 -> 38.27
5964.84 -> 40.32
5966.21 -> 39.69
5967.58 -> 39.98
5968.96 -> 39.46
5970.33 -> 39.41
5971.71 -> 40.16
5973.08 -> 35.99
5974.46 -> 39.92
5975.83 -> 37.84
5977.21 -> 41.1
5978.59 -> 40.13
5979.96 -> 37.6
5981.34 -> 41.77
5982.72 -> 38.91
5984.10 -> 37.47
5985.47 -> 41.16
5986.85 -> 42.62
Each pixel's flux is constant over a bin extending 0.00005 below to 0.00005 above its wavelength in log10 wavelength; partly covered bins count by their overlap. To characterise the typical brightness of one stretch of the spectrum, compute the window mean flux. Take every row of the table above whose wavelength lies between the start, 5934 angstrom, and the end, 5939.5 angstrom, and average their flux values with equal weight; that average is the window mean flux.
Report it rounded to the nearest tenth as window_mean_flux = 41.0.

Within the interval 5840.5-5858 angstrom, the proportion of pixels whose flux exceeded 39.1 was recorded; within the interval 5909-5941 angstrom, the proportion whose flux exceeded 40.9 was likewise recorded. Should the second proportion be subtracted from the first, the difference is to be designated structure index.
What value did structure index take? 0.54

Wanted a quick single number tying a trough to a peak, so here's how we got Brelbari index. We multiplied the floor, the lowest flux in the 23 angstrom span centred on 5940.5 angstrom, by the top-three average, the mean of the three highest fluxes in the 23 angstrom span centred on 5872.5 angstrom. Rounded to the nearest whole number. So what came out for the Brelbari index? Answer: 1526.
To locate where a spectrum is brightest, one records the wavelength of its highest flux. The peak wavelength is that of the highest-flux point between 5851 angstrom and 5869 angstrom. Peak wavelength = 5868.11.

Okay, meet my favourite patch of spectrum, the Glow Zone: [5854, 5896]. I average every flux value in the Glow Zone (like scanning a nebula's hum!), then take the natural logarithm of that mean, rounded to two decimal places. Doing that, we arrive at 3.68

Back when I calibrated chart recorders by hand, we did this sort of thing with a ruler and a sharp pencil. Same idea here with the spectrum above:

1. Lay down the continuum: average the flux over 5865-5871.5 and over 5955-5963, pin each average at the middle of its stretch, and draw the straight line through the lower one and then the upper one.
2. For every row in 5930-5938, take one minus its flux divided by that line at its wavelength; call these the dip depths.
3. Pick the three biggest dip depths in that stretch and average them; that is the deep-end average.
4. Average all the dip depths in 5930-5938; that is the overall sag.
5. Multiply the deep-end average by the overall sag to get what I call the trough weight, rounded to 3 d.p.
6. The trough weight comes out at 0.000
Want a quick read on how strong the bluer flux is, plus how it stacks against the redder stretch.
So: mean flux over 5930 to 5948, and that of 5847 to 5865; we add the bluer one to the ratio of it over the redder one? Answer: 41.1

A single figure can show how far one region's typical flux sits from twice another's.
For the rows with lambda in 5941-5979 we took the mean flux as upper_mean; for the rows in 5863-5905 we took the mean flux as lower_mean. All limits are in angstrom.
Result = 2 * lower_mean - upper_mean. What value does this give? 38.6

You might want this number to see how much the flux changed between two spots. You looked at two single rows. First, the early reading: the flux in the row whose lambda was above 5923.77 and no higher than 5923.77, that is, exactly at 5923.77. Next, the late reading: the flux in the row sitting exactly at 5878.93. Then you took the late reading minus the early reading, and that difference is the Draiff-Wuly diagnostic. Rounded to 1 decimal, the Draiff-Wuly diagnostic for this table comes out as 1.8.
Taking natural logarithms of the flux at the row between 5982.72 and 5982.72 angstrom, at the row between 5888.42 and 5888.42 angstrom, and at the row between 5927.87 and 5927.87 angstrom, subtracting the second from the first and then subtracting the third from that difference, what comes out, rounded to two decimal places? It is -3.72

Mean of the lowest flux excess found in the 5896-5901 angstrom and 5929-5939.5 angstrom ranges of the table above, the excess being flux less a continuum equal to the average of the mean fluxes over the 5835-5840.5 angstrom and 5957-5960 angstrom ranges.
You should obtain -7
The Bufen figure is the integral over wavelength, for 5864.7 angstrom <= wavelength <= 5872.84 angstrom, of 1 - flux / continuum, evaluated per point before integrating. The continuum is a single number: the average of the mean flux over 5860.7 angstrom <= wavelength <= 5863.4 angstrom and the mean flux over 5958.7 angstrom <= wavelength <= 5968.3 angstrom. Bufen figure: -0.22 angstrom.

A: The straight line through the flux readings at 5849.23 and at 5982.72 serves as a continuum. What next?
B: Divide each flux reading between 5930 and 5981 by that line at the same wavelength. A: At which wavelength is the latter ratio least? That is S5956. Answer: 5948.38 angstrom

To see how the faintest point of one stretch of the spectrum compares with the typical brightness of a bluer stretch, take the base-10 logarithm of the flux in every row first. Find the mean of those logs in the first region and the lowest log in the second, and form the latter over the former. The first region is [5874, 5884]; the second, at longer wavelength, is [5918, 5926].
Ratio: 0.99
